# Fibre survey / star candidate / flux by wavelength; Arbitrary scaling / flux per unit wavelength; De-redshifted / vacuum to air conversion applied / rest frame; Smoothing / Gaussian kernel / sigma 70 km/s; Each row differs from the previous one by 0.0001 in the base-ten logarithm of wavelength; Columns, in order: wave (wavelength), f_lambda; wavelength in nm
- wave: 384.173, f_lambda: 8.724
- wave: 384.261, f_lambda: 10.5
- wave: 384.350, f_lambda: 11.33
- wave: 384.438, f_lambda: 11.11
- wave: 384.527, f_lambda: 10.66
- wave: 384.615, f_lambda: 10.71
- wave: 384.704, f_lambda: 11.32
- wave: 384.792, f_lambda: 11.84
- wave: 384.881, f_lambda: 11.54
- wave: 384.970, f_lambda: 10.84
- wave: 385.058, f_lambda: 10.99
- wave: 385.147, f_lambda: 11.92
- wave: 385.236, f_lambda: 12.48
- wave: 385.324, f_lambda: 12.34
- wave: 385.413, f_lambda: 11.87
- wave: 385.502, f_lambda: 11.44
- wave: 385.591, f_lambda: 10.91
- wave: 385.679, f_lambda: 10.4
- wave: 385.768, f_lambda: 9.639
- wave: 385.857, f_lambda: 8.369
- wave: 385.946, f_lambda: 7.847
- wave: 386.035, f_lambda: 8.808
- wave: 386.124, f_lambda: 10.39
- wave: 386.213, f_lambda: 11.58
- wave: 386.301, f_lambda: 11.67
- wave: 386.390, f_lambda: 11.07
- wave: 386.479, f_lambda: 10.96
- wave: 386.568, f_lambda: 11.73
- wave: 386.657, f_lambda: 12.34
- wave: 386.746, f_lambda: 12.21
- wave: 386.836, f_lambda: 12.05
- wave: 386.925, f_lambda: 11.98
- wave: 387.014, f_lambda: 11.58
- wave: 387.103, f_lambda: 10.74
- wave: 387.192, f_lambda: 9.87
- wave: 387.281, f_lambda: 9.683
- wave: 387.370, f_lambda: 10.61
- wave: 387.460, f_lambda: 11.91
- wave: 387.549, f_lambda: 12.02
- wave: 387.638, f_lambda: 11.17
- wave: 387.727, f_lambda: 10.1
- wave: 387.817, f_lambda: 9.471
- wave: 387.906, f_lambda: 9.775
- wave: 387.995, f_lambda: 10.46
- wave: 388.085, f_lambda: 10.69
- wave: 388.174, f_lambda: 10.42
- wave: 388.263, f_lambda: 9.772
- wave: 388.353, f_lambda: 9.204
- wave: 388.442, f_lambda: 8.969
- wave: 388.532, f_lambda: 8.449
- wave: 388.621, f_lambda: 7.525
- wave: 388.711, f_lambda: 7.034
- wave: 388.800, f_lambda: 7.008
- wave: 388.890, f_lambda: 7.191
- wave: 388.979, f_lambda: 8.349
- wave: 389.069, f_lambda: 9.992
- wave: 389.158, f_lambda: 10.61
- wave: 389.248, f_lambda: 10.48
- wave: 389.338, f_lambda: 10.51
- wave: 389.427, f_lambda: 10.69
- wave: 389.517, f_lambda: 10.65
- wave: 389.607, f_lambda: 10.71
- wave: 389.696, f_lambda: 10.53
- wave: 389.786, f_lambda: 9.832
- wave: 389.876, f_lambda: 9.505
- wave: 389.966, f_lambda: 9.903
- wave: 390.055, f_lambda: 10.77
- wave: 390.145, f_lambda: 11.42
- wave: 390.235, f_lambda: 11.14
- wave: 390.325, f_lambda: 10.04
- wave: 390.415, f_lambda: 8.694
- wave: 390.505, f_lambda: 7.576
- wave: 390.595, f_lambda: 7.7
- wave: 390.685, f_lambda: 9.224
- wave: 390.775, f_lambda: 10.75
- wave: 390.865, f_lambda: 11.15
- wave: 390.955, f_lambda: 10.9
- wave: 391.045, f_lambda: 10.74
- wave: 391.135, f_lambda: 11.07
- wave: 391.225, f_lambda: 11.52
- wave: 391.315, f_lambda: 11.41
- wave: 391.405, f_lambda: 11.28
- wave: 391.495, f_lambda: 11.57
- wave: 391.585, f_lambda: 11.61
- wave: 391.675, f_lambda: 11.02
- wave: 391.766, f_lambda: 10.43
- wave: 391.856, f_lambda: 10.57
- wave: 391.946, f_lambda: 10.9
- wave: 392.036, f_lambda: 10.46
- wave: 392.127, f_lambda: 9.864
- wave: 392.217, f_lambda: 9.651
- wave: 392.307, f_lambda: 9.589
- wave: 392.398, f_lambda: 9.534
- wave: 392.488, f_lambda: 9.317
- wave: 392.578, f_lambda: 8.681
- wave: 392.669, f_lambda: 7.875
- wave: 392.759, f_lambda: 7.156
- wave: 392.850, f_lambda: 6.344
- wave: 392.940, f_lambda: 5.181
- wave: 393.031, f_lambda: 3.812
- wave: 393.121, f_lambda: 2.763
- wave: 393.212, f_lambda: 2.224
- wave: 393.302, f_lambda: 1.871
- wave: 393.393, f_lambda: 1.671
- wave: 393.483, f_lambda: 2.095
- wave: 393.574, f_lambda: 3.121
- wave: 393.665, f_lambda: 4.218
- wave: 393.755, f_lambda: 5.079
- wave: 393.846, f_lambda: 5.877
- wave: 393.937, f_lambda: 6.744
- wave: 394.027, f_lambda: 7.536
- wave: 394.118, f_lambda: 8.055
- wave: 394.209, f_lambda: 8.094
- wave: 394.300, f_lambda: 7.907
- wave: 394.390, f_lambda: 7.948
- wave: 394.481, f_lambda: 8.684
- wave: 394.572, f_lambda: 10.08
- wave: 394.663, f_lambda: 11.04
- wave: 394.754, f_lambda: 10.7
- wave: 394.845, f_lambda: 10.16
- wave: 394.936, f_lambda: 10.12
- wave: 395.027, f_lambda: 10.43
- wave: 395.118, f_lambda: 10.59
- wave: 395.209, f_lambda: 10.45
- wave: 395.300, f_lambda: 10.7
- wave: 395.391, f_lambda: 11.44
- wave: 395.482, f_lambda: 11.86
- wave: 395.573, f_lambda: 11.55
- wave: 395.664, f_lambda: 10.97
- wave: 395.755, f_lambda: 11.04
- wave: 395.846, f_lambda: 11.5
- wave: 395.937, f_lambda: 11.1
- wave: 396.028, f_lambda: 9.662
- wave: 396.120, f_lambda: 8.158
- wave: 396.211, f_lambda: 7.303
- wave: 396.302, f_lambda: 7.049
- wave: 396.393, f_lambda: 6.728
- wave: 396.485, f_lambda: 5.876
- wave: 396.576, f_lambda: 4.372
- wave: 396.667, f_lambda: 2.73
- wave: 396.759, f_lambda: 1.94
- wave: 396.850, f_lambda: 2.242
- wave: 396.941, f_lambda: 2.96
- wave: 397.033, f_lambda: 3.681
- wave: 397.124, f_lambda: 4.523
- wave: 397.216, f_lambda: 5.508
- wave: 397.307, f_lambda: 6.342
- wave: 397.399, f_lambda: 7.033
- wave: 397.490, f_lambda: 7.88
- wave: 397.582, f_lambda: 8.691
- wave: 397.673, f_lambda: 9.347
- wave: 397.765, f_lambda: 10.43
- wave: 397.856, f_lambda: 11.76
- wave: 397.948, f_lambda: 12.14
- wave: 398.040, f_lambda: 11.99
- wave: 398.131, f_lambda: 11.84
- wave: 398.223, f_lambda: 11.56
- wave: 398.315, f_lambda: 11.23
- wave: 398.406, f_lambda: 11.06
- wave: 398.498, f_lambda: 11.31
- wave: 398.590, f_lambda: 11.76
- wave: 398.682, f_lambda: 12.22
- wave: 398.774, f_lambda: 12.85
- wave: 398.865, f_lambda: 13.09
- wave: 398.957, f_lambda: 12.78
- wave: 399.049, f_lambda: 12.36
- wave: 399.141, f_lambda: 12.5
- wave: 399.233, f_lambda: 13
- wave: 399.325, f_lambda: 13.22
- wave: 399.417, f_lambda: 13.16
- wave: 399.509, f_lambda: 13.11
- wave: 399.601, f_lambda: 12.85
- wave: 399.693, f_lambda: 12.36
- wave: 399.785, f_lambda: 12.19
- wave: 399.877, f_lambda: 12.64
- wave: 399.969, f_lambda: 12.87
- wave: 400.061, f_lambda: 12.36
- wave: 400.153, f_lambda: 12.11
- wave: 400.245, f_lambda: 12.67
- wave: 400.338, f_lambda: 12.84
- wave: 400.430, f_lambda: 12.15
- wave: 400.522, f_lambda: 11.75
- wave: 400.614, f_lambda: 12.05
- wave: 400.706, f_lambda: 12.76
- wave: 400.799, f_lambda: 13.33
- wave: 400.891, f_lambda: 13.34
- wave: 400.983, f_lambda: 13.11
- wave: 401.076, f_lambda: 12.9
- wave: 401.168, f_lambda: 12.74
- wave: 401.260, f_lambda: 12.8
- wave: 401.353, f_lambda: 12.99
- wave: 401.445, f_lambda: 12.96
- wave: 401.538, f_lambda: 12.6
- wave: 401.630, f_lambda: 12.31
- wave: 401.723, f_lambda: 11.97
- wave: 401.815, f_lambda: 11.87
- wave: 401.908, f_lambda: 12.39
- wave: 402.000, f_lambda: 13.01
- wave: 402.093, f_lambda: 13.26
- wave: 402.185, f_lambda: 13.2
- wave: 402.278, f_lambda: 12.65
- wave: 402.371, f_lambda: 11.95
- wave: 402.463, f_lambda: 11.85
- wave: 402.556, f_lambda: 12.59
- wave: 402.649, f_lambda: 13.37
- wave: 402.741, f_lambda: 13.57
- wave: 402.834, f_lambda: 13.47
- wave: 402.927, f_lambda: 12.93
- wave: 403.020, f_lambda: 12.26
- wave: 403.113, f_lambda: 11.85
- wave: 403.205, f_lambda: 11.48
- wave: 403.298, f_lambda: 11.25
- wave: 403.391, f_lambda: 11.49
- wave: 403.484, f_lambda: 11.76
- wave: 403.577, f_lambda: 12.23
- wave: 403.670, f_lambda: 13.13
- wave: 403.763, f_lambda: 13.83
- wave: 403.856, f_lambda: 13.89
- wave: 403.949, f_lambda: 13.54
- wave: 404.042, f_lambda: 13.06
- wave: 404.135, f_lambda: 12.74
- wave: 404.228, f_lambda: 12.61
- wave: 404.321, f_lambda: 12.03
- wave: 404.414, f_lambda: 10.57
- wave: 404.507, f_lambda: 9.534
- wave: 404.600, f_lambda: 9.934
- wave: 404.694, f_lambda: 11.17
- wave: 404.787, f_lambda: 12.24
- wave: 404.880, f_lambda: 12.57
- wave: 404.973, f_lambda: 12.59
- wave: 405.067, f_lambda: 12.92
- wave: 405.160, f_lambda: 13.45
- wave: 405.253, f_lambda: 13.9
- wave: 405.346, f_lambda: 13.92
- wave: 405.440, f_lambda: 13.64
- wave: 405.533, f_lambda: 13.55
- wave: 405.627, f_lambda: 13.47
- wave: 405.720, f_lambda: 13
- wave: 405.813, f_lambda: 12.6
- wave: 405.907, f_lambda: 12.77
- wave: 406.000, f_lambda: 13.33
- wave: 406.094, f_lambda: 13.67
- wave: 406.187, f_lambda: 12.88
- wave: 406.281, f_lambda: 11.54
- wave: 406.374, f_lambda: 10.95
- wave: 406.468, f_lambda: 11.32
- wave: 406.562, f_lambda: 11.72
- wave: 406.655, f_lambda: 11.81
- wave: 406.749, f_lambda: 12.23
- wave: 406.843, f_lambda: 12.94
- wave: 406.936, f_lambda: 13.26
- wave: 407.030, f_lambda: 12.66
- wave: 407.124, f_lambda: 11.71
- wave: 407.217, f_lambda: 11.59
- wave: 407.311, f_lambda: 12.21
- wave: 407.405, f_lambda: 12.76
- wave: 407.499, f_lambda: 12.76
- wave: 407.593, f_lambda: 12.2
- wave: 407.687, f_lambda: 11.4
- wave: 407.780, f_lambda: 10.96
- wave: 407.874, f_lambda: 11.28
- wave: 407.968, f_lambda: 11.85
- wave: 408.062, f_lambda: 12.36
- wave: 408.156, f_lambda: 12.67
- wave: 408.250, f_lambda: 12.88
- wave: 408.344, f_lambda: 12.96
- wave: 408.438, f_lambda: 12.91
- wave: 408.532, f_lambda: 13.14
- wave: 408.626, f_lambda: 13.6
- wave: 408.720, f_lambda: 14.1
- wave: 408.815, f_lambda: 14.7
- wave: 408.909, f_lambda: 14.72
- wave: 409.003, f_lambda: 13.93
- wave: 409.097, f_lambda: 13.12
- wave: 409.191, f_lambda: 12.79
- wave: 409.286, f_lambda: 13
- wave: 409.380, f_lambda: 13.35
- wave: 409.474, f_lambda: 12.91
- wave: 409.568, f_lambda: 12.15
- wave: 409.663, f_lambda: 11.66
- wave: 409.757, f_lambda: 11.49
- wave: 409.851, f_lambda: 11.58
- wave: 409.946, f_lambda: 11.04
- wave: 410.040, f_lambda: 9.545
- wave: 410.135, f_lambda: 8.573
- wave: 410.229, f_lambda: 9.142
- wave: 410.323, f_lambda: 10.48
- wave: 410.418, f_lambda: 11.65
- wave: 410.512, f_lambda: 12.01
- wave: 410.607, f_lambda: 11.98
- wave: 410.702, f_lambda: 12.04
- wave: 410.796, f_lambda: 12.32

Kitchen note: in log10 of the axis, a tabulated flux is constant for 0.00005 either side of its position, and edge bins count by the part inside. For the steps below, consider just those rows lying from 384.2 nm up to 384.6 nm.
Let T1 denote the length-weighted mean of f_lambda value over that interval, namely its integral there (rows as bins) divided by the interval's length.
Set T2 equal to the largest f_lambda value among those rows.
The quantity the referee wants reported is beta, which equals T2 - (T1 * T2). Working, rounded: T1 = 10.8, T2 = 11.33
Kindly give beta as -111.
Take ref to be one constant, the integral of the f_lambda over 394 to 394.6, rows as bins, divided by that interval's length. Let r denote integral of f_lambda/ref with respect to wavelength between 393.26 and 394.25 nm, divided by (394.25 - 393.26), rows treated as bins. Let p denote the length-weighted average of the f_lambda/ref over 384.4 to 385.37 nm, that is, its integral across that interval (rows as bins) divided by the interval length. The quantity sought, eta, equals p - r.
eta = 0.8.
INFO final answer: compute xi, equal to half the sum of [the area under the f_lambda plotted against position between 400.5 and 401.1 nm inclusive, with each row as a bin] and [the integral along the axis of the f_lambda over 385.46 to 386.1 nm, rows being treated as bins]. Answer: 6.9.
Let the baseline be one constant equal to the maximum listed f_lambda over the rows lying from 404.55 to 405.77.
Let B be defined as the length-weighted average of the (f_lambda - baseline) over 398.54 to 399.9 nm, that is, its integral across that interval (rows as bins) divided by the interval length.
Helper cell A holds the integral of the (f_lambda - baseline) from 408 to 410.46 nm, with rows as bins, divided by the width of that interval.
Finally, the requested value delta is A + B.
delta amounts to -3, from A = -1.6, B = -1.3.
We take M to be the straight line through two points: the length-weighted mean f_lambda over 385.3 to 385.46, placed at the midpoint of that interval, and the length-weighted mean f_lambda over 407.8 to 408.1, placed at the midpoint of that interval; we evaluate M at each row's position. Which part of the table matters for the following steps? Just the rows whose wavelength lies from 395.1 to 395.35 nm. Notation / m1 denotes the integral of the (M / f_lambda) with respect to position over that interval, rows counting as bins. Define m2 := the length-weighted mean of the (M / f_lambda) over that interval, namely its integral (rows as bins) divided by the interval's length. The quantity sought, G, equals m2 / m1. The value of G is 4.0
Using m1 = 0.28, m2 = 1.12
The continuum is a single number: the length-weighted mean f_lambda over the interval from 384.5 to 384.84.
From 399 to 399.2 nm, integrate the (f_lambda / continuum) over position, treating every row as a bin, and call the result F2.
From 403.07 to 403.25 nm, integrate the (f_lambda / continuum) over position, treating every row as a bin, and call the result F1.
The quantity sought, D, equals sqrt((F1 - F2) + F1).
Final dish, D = 0.39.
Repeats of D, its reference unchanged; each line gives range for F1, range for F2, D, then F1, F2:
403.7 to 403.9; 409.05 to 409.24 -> 0.52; 0.247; 0.220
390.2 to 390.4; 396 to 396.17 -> 0.48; 0.184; 0.133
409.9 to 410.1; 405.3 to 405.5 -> 0.34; 0.182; 0.246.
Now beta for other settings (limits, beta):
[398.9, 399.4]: -156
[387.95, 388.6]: -92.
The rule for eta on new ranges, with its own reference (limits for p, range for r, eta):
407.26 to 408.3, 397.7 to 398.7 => 0.1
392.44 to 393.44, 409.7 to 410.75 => -0.7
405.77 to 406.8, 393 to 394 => 1.0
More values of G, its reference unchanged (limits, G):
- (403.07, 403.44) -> 2.7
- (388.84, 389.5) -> 1.5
